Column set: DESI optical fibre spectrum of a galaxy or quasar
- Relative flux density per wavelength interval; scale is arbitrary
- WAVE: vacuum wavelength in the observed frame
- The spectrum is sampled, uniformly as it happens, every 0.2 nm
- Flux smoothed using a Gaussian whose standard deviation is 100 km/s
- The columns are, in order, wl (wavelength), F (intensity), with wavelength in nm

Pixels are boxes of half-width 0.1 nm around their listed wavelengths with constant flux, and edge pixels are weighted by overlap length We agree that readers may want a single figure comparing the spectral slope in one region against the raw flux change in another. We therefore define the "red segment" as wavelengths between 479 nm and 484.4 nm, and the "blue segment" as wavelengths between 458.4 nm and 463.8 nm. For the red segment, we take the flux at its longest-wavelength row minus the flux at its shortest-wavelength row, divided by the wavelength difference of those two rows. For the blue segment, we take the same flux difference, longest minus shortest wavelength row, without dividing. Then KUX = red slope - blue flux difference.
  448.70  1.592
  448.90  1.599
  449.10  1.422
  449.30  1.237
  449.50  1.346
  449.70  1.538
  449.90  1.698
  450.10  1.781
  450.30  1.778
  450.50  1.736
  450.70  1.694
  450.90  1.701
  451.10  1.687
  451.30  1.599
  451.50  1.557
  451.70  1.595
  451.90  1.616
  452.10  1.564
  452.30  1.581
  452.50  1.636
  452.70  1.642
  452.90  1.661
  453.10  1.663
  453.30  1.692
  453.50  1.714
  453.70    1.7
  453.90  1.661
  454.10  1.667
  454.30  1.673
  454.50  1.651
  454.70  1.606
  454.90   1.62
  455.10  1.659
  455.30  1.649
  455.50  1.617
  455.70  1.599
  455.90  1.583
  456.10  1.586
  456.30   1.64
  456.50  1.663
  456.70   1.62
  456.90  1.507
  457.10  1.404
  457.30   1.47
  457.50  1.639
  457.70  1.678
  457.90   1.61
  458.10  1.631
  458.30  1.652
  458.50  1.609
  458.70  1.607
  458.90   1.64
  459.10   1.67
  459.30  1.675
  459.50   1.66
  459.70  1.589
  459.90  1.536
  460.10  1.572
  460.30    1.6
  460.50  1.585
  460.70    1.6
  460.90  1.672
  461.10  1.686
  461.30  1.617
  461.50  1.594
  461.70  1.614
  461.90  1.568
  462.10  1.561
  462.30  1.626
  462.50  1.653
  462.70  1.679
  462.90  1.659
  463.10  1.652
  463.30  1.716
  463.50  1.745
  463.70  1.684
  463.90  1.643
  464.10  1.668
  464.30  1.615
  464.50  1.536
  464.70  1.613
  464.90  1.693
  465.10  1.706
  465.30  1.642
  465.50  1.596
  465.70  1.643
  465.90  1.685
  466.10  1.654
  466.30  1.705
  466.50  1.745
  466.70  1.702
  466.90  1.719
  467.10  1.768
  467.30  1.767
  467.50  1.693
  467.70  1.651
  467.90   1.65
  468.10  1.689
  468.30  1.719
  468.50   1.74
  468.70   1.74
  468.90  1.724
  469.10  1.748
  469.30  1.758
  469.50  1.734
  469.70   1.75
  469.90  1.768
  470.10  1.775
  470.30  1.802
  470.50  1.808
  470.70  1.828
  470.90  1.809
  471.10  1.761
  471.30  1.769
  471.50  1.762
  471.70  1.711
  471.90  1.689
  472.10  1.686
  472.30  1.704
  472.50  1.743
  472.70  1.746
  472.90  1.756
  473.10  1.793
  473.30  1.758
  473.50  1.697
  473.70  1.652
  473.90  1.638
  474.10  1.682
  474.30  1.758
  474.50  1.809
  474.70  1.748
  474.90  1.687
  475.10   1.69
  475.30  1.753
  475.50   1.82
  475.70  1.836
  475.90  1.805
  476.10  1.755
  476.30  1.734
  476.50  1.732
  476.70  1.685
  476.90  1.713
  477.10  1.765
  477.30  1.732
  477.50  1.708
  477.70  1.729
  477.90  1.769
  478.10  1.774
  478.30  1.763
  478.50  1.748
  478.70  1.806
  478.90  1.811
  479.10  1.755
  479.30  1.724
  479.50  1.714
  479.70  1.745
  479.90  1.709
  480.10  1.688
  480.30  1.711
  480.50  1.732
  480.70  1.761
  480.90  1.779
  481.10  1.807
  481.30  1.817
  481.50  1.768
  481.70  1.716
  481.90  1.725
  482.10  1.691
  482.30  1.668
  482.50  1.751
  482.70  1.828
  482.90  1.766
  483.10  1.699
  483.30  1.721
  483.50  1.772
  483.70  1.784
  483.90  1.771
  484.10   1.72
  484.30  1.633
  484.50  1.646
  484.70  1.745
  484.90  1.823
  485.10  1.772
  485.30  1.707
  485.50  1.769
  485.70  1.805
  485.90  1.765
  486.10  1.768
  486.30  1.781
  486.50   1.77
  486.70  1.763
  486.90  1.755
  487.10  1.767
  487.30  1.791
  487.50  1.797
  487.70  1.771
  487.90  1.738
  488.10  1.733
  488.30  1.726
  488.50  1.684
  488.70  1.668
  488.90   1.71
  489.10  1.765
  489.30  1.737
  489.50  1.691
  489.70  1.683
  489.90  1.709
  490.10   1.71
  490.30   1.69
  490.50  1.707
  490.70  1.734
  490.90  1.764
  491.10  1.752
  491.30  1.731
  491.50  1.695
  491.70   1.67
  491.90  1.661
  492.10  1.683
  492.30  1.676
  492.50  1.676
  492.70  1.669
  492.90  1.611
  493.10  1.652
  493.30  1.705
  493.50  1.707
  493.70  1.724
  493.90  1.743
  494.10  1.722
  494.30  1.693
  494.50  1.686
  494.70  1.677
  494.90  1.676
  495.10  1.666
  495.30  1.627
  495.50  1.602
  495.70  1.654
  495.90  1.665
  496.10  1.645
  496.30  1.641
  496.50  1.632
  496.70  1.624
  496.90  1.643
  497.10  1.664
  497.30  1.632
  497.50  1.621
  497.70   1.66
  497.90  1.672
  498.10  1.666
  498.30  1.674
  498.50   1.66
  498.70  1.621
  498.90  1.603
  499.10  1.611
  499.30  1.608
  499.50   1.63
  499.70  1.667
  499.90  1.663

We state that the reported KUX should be -0.10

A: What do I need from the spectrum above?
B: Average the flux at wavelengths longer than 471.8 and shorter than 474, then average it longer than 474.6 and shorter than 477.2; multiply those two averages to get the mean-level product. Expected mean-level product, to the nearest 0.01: 3.00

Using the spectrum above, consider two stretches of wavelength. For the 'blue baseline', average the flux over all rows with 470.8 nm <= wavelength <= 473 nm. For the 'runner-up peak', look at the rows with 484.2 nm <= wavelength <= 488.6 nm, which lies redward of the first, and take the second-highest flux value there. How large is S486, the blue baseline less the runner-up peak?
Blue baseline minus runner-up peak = -0.07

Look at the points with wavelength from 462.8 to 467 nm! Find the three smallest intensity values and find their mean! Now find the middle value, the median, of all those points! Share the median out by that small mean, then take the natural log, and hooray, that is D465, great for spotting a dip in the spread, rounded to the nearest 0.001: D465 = 0.053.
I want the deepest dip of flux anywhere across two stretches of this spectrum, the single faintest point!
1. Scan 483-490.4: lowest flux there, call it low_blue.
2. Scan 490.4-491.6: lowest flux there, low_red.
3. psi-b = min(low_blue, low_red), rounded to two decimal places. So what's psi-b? 1.63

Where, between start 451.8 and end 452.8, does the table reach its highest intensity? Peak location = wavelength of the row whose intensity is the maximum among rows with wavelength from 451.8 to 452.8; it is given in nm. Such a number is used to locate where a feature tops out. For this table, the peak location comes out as 452.70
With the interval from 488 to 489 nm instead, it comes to 488.10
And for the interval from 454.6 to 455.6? 455.10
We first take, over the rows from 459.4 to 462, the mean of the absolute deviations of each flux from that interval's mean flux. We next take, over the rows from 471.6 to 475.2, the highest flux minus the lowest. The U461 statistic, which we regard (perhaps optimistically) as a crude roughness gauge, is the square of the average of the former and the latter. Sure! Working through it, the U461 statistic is 0.0104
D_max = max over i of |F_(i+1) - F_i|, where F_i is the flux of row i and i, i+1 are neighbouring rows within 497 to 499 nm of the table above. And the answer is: 0.039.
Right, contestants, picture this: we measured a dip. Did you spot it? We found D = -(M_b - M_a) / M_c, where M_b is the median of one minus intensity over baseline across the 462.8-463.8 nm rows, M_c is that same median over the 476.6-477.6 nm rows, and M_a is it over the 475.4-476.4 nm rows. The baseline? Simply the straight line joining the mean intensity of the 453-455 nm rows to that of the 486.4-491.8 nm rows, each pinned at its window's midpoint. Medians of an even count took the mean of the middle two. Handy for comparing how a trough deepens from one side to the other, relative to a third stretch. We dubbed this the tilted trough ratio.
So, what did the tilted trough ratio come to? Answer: 17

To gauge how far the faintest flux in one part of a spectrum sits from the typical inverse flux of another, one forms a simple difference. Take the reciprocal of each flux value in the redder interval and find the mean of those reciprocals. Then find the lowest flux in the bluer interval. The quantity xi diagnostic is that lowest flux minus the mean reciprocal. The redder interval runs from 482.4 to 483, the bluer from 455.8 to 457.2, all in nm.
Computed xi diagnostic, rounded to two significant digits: 0.84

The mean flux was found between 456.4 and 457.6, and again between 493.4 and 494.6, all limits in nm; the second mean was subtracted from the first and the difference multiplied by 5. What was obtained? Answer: -0.81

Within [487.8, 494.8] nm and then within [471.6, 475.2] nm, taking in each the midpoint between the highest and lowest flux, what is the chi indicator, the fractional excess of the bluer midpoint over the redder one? 0.02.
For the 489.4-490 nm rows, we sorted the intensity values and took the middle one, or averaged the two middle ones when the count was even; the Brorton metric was 1.69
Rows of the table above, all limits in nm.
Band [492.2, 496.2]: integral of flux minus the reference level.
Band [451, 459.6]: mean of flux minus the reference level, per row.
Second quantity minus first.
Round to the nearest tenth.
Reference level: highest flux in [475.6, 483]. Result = 0.4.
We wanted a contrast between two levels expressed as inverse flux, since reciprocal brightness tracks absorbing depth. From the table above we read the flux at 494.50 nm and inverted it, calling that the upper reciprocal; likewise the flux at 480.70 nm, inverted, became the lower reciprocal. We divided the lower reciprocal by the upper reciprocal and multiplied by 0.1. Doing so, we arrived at 0.096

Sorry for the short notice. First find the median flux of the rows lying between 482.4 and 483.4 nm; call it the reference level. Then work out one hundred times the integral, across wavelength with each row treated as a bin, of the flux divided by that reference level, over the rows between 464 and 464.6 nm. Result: 55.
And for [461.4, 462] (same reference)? 55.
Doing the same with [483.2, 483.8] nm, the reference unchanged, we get 60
